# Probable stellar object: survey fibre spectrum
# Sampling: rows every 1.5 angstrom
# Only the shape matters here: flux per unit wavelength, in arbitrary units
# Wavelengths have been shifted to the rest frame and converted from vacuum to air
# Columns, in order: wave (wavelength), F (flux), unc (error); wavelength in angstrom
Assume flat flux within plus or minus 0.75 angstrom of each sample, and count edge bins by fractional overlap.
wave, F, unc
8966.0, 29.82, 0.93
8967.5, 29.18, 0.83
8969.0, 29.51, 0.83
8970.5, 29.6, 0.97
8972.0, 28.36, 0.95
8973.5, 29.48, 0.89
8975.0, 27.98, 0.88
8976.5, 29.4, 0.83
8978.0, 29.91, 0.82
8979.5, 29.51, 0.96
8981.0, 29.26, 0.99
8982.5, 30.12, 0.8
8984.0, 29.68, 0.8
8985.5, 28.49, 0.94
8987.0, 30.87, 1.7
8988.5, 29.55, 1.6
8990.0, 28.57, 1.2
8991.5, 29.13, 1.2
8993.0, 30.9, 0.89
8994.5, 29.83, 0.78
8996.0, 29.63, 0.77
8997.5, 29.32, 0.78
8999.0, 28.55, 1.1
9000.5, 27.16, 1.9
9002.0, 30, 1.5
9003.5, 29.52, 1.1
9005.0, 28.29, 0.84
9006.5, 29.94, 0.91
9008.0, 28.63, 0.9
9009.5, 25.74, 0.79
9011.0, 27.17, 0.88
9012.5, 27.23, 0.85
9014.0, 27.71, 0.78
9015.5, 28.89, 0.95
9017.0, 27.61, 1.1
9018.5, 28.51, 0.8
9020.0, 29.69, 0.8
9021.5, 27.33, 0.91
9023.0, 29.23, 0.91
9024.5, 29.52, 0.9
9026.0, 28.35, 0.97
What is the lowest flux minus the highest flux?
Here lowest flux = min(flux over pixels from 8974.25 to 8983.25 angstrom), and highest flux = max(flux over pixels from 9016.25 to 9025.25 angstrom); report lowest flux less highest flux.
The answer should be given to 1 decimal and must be -1.7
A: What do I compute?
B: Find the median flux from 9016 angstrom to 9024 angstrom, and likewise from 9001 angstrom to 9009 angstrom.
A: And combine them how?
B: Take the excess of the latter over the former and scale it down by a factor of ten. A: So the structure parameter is 0.101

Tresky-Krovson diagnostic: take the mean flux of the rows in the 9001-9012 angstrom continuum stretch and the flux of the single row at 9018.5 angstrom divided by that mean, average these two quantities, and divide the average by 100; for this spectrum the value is 0.147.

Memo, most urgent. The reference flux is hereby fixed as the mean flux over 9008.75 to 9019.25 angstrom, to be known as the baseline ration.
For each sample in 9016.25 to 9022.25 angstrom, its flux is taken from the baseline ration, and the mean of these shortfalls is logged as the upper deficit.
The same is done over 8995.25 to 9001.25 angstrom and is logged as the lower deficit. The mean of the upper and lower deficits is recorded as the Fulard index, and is -0.92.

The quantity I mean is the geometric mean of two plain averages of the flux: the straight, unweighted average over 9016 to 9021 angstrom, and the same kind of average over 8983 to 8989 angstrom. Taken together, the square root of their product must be 29.1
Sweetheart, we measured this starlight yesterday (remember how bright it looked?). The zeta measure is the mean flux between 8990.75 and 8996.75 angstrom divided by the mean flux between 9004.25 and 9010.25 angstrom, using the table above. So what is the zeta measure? 1.06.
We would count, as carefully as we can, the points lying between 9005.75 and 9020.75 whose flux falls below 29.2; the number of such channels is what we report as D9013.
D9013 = 8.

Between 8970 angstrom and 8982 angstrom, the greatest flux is 29.91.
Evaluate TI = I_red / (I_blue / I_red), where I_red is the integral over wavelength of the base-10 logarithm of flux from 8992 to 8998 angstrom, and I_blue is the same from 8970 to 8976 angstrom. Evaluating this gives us 8.95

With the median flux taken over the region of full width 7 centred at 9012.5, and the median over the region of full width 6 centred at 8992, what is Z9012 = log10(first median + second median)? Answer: 1.75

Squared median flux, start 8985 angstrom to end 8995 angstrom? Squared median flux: 873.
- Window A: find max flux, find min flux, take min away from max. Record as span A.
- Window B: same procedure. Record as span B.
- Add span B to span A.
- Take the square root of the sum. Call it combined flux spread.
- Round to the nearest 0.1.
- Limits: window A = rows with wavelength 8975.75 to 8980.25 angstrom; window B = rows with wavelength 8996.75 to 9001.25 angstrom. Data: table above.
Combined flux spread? 1.6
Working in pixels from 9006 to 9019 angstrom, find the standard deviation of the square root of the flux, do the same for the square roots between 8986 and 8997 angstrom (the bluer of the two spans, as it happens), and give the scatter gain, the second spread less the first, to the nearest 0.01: -0.04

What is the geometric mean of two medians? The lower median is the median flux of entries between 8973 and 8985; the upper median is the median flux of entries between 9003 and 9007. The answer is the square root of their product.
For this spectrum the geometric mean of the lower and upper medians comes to 29.5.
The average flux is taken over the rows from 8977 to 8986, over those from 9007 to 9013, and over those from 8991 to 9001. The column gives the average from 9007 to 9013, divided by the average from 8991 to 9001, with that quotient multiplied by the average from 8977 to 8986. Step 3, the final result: 27.5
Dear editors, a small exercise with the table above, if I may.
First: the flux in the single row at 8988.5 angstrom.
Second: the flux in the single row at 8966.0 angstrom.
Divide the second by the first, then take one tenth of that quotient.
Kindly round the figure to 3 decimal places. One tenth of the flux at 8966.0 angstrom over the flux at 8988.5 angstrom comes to 0.101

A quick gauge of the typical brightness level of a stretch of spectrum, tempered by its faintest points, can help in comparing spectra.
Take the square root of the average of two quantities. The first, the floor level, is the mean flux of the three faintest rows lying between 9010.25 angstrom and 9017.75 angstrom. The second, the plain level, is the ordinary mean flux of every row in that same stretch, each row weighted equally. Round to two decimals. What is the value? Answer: 5.25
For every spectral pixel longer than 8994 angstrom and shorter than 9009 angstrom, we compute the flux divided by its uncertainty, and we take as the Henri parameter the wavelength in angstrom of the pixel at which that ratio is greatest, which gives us 8996.0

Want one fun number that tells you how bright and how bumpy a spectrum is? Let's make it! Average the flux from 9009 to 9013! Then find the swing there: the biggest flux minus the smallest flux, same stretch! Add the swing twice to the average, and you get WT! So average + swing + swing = 29.7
